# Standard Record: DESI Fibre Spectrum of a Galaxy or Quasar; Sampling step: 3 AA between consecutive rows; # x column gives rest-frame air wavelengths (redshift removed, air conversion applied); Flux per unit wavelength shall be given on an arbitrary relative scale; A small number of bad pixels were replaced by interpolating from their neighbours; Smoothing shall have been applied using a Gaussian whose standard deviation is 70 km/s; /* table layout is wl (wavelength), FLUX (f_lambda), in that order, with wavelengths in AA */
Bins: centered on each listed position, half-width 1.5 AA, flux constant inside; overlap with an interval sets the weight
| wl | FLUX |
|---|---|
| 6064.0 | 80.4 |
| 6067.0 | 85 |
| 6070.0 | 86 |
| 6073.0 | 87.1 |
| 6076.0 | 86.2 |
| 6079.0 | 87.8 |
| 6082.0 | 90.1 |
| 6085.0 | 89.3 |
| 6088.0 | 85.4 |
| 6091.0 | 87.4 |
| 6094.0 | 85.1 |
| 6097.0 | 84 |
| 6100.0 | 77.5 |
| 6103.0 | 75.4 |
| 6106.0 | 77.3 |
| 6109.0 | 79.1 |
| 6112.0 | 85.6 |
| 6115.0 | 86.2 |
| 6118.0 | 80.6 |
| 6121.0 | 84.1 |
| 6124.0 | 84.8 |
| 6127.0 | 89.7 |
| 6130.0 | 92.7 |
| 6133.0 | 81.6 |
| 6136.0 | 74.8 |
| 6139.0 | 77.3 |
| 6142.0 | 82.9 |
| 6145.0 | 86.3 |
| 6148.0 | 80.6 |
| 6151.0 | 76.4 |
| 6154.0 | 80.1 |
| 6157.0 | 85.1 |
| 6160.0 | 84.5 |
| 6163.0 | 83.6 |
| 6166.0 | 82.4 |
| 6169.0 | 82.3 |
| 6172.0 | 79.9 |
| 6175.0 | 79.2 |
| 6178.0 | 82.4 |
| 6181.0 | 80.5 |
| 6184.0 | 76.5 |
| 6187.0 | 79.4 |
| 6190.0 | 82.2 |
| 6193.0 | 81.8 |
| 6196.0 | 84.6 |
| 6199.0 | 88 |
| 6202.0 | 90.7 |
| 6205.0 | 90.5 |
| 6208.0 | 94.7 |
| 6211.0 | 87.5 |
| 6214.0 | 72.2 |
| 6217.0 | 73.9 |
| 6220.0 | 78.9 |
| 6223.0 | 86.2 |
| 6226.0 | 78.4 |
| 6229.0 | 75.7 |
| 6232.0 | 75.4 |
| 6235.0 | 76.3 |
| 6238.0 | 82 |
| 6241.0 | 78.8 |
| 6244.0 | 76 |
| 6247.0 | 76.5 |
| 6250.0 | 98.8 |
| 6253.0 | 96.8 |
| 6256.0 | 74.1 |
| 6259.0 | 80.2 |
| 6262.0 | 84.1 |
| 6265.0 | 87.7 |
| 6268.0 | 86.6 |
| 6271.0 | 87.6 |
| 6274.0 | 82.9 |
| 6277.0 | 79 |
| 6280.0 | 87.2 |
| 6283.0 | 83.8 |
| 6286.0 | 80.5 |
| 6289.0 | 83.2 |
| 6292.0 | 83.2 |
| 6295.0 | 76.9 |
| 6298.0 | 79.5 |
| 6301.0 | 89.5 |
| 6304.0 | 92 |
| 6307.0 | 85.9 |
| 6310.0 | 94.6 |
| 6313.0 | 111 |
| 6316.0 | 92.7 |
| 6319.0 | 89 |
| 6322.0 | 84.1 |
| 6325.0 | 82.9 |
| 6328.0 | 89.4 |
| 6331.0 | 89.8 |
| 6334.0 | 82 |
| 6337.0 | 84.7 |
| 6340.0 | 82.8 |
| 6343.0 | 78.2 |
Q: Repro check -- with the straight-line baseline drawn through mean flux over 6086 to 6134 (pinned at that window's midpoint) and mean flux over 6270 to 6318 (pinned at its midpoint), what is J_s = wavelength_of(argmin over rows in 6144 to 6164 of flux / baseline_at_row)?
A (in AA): 6151.0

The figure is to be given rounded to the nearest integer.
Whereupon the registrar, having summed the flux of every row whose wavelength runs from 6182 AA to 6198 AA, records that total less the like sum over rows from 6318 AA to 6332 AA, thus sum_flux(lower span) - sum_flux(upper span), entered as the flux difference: -31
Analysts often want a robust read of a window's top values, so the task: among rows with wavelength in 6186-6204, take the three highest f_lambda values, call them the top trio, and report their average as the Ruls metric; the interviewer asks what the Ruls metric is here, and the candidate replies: 88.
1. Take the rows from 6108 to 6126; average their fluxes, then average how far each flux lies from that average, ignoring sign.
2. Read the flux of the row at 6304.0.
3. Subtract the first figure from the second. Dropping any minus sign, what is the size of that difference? 89.6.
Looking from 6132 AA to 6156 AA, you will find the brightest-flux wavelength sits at 6145.0 AA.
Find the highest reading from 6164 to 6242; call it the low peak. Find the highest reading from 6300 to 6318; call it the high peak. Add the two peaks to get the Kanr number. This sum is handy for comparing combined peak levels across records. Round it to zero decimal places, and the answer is 206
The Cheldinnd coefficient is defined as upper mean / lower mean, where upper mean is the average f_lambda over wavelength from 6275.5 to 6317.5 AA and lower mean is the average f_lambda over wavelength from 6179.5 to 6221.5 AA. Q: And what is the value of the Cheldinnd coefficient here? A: 1.05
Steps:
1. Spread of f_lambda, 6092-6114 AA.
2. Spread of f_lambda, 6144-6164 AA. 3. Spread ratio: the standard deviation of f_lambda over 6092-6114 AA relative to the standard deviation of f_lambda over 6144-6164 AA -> 1.2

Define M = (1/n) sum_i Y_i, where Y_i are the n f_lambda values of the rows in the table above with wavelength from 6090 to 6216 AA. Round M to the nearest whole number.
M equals 83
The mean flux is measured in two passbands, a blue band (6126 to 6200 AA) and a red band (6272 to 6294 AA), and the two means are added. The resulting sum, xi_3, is 165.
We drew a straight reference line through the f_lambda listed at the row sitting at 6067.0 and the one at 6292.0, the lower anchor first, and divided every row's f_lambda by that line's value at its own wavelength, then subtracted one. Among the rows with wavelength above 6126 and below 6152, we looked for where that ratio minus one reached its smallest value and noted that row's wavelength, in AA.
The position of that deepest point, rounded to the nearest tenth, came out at 6136.0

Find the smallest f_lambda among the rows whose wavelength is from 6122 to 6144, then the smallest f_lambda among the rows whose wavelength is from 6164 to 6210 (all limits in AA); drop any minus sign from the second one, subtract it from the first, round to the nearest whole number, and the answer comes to -2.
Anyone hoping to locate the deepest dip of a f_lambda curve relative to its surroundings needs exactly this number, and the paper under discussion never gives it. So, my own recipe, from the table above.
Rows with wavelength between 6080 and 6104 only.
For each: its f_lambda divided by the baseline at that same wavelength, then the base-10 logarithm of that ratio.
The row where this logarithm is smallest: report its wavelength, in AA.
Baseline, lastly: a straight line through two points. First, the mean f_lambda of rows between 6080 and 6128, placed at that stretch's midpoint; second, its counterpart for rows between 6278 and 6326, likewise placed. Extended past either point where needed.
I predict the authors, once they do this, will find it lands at 6103.0 AA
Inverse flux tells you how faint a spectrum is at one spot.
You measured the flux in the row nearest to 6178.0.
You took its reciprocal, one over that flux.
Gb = 0.0121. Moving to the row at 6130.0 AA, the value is 0.0108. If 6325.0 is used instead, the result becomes 0.0121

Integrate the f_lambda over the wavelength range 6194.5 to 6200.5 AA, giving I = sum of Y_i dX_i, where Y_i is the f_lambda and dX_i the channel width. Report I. 518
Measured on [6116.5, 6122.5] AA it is 494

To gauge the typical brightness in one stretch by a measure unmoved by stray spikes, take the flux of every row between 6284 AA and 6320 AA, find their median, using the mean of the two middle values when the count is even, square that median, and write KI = 7648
